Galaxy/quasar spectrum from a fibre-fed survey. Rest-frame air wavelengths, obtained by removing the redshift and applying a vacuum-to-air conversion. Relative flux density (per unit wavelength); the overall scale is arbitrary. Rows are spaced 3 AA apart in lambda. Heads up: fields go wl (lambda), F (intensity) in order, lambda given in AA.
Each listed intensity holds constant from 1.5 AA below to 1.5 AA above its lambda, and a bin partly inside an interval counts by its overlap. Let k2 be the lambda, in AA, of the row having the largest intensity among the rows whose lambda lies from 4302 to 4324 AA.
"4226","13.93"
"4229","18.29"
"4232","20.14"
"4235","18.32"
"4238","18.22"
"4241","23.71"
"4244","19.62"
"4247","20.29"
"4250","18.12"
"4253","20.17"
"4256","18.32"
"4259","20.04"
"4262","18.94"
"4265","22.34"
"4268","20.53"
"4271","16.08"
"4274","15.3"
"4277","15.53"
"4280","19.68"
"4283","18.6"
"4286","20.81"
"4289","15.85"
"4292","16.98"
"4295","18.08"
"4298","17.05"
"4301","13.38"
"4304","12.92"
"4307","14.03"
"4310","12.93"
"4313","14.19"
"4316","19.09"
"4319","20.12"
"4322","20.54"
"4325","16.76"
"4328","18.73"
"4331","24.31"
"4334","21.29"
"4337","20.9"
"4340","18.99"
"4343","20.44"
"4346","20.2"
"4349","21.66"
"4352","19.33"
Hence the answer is 4322 AA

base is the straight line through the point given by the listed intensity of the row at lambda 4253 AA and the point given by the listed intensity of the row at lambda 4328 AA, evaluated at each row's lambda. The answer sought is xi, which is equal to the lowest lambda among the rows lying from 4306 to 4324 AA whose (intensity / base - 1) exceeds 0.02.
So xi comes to 4319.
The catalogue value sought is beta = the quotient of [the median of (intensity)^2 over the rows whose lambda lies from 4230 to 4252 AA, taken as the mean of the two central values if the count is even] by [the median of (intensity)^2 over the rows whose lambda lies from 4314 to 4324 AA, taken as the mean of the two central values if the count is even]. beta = 0.95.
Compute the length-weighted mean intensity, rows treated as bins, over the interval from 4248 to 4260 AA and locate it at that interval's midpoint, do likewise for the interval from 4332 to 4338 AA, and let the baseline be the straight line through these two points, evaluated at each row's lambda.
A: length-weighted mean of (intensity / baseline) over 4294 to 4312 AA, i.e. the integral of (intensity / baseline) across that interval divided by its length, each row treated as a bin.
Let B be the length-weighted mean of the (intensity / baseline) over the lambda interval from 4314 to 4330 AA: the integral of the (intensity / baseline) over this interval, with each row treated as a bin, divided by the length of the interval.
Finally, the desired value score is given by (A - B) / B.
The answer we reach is -0.21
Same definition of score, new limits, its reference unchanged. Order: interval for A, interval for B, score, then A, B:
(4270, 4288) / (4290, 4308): 0.17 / 0.89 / 0.76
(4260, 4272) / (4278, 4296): 0.11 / 1.01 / 0.91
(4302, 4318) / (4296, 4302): -0.07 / 0.71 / 0.77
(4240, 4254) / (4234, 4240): 0.07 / 1.07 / 1.00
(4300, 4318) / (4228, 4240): -0.31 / 0.71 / 1.02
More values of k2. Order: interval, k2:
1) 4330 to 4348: 4331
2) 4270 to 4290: 4286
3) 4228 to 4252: 4241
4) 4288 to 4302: 4295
